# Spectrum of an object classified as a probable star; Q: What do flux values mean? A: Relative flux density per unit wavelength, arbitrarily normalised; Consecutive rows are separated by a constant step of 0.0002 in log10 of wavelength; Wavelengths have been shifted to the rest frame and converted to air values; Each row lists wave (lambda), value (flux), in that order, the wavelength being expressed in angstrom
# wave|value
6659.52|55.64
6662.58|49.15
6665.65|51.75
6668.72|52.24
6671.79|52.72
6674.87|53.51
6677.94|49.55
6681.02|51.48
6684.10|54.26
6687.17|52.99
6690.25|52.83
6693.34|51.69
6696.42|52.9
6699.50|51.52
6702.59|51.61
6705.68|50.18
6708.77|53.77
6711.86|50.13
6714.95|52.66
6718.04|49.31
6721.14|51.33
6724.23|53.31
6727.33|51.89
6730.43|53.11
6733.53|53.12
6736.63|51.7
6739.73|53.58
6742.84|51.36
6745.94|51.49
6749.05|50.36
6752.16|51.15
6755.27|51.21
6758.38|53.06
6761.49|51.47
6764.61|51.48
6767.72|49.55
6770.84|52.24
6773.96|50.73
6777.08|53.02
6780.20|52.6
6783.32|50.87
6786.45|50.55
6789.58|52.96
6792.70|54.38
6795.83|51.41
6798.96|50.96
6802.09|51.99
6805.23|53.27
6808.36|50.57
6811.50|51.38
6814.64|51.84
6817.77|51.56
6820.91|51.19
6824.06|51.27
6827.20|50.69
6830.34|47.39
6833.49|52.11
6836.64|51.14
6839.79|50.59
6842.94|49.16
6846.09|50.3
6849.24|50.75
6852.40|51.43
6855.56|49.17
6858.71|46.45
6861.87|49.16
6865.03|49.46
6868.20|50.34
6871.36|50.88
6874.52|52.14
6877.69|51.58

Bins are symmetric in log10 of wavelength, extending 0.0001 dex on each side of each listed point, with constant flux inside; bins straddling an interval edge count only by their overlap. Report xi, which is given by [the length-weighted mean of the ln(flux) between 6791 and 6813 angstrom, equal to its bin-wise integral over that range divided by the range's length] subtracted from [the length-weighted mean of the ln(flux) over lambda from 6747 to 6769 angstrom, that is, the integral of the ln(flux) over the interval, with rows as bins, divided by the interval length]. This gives -0.02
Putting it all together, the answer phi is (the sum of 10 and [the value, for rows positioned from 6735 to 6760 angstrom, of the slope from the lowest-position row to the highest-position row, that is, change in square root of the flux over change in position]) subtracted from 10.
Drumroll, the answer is -0.004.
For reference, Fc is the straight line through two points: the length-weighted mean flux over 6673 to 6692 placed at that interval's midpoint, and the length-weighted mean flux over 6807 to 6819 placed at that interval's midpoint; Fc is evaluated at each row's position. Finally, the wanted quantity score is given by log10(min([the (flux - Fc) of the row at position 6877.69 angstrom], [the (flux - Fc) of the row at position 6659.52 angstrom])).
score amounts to -0.1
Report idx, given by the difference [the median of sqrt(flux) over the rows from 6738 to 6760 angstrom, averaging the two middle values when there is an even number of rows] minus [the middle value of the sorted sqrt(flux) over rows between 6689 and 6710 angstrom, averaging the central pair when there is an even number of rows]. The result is -0.02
